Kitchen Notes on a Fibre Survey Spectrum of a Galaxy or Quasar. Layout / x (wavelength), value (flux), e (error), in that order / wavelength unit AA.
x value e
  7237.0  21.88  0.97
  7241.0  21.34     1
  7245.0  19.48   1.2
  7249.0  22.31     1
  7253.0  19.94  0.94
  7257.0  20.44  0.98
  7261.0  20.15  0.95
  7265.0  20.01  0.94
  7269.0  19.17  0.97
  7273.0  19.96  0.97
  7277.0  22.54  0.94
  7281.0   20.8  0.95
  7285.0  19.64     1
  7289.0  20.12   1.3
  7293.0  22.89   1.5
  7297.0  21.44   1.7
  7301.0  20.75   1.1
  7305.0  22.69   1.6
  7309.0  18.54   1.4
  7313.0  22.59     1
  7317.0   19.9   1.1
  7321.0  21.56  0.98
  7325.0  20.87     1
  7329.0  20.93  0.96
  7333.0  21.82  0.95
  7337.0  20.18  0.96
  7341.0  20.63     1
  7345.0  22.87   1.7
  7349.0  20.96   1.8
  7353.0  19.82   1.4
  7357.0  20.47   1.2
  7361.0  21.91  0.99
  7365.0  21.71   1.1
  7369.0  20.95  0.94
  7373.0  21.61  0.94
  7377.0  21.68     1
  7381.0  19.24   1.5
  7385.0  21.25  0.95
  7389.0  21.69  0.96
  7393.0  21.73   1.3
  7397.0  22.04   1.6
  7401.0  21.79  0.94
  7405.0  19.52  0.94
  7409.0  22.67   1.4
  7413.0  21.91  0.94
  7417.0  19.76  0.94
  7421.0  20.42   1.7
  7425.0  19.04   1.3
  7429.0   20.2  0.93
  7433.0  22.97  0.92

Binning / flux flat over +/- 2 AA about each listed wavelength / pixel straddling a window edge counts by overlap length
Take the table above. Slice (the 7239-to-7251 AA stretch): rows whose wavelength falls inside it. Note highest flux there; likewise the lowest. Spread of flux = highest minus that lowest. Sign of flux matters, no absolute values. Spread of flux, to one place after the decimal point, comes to 2.8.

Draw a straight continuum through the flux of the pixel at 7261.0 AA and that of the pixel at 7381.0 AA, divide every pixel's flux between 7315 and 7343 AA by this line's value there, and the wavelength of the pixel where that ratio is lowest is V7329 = 7317.0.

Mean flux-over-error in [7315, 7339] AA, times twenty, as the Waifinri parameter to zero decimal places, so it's 423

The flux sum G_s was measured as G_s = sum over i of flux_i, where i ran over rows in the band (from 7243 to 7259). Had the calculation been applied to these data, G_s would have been 82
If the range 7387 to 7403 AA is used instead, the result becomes 87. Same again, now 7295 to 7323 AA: 147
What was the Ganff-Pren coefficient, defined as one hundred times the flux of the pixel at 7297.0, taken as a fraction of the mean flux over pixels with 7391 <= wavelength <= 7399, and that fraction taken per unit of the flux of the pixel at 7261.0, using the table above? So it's 4.86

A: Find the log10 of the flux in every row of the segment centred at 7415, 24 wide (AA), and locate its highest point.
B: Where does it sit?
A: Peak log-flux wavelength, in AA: 7409.0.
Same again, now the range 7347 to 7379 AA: 7361.0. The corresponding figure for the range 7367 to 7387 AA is 7377.0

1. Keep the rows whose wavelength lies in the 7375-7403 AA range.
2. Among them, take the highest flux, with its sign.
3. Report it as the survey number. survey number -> 22.04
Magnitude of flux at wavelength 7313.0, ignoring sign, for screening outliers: 22.6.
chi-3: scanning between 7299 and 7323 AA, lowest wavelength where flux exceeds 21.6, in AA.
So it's 7305.0 AA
